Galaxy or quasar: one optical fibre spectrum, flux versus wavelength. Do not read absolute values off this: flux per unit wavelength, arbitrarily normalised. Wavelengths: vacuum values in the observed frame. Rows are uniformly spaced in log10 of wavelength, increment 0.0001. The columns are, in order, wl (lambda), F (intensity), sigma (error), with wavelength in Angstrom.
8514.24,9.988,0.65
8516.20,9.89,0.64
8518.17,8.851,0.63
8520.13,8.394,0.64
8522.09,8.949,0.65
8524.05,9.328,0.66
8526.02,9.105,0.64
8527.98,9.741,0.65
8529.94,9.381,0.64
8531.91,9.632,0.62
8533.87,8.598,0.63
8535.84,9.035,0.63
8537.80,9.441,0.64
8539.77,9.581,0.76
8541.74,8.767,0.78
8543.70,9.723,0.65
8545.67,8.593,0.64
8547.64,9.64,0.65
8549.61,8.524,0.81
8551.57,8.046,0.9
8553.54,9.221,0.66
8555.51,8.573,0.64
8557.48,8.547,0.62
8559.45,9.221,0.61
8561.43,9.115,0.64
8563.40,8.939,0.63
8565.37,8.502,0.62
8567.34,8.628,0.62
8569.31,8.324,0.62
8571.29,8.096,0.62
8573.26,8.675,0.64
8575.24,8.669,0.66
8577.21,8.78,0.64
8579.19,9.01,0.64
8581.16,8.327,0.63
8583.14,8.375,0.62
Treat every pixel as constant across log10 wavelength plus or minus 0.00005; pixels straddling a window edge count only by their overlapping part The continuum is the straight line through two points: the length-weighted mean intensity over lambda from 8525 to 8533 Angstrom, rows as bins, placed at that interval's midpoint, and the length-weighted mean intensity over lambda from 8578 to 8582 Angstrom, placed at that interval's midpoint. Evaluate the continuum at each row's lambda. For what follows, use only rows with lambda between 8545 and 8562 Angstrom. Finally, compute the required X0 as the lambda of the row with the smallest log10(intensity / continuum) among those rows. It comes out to 8551.57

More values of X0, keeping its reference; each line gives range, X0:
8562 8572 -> 8571.29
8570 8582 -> 8571.29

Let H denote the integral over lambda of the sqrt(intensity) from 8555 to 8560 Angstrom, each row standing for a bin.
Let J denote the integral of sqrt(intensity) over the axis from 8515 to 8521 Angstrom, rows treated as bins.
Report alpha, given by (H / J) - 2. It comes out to -1.18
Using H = 14.8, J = 18.06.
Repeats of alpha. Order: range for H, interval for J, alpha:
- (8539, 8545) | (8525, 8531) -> -1.00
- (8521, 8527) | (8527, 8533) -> -1.02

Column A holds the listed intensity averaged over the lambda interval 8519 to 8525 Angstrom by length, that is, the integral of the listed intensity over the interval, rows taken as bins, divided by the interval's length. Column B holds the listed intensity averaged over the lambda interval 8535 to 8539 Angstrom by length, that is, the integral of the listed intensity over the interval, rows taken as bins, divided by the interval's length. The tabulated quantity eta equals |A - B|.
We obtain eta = 0.37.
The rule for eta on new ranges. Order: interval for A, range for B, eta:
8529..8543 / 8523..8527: 0.01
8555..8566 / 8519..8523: 0.15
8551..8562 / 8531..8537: 0.31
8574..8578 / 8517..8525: 0.18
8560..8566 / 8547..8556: 0.10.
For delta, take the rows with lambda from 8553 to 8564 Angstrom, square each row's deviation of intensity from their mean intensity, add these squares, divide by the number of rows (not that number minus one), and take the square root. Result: 0.28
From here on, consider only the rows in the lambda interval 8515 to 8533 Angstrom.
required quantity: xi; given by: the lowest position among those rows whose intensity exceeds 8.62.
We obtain 8516.20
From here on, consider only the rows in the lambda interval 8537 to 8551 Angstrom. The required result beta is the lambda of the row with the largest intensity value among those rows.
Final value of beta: 8543.70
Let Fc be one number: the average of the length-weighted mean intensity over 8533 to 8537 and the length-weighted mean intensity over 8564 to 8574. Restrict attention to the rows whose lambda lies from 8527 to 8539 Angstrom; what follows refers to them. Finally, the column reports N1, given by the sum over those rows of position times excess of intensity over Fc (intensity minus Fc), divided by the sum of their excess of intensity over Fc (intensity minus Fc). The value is 8532.0 Angstrom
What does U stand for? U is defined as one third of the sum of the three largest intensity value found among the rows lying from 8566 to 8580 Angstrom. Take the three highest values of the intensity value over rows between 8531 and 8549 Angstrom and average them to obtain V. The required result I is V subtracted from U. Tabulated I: -0.8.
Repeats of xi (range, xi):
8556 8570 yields 8559.45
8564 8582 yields 8567.34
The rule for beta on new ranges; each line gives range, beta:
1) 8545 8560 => 8547.64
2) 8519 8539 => 8527.98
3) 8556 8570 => 8559.45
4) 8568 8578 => 8577.21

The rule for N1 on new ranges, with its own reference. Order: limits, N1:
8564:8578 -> 8568.6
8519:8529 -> 8526.6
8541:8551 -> 8545.1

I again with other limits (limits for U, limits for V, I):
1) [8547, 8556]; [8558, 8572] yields 0.1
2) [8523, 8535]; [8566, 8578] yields 0.9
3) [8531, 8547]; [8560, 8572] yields 0.8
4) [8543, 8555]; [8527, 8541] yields -0.1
